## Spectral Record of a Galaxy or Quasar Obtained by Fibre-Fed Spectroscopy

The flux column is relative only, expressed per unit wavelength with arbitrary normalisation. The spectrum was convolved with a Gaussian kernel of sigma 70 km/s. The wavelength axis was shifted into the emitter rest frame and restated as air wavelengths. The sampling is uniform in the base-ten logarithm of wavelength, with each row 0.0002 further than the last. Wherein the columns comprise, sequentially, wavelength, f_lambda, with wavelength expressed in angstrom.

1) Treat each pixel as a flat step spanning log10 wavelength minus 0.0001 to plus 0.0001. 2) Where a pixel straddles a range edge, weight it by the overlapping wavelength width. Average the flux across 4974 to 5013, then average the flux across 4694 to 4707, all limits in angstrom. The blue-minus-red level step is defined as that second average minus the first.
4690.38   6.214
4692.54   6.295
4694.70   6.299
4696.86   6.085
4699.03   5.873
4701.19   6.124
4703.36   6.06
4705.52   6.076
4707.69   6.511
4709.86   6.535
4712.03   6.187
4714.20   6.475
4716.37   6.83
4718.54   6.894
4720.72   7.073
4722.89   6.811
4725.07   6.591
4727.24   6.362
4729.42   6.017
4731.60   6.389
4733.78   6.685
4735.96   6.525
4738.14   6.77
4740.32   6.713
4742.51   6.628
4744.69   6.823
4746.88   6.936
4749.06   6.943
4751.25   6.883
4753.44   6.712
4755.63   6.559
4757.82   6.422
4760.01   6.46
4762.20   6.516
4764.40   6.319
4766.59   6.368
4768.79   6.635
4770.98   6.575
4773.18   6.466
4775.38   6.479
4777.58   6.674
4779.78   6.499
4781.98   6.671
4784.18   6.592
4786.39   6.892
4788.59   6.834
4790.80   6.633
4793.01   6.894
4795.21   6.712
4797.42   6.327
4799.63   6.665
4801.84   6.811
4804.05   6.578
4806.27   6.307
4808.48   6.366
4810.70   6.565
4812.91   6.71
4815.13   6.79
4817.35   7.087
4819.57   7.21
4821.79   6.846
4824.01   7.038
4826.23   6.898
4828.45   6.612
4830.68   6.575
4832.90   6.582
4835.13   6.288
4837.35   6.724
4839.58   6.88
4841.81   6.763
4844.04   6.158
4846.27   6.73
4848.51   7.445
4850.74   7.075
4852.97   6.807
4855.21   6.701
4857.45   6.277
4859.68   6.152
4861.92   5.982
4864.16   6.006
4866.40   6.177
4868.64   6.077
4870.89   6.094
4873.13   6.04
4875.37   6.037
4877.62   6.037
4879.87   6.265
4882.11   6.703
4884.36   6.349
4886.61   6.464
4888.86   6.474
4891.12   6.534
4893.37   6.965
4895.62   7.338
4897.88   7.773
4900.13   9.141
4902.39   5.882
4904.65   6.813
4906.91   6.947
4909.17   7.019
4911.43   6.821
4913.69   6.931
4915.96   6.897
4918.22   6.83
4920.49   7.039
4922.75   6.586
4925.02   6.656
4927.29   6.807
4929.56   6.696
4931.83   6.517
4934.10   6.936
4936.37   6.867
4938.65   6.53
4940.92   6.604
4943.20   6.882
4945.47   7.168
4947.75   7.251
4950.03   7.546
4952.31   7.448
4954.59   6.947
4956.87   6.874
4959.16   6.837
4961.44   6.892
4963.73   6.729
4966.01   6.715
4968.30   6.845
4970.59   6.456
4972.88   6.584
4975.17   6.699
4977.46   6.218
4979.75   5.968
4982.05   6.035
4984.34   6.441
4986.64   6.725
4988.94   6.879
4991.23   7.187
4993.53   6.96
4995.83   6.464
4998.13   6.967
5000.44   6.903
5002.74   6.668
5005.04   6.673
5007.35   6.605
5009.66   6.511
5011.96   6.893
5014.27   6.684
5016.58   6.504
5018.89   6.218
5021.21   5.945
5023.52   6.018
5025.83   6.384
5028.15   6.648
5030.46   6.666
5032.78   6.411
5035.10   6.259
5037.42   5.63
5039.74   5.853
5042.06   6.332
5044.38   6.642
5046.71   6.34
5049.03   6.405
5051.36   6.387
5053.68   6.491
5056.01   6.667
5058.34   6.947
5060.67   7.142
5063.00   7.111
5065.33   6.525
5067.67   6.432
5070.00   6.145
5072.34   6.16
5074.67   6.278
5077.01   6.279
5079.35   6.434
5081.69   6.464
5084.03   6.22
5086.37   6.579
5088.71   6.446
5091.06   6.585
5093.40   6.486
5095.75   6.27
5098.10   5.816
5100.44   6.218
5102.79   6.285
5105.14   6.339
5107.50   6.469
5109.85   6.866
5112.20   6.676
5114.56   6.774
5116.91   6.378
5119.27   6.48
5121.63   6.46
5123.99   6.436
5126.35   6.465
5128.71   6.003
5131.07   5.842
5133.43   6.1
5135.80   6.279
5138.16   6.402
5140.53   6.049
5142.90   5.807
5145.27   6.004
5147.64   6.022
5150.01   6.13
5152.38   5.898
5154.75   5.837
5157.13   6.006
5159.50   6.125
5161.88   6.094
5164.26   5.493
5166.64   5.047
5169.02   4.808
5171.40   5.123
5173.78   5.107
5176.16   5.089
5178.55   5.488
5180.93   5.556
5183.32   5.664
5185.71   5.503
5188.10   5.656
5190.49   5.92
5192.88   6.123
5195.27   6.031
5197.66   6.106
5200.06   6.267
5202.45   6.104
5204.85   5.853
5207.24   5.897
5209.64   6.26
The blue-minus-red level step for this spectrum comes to -0.5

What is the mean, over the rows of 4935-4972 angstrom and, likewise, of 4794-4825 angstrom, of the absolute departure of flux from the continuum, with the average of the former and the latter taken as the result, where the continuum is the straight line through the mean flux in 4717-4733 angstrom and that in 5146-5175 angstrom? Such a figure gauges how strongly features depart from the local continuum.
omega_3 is 0.58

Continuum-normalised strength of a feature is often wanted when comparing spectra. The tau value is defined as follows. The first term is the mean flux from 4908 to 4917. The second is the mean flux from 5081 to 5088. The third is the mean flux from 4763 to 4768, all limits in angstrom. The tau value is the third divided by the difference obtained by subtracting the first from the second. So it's -13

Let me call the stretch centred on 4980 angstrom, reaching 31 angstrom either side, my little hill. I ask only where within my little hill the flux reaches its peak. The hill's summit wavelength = 4950.03 angstrom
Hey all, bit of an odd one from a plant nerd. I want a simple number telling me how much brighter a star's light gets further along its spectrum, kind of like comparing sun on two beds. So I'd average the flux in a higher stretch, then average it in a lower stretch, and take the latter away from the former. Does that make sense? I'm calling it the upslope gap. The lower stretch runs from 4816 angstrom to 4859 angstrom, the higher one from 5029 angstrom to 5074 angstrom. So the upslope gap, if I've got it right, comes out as -0.32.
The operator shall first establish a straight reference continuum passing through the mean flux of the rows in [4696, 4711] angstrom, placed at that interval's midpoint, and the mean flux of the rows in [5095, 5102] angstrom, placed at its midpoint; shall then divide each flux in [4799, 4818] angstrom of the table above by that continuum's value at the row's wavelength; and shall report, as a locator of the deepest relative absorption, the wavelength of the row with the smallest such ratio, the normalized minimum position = 4806.27 angstrom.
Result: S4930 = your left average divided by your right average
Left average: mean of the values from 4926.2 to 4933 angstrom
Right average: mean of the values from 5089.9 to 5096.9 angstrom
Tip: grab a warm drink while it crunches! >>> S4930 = 1.04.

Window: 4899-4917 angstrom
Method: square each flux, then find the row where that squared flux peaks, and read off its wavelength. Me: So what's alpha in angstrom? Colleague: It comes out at 4900.13 angstrom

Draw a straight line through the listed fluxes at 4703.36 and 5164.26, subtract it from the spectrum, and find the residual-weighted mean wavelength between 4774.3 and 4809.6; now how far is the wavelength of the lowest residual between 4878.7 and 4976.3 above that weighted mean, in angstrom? 111.0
